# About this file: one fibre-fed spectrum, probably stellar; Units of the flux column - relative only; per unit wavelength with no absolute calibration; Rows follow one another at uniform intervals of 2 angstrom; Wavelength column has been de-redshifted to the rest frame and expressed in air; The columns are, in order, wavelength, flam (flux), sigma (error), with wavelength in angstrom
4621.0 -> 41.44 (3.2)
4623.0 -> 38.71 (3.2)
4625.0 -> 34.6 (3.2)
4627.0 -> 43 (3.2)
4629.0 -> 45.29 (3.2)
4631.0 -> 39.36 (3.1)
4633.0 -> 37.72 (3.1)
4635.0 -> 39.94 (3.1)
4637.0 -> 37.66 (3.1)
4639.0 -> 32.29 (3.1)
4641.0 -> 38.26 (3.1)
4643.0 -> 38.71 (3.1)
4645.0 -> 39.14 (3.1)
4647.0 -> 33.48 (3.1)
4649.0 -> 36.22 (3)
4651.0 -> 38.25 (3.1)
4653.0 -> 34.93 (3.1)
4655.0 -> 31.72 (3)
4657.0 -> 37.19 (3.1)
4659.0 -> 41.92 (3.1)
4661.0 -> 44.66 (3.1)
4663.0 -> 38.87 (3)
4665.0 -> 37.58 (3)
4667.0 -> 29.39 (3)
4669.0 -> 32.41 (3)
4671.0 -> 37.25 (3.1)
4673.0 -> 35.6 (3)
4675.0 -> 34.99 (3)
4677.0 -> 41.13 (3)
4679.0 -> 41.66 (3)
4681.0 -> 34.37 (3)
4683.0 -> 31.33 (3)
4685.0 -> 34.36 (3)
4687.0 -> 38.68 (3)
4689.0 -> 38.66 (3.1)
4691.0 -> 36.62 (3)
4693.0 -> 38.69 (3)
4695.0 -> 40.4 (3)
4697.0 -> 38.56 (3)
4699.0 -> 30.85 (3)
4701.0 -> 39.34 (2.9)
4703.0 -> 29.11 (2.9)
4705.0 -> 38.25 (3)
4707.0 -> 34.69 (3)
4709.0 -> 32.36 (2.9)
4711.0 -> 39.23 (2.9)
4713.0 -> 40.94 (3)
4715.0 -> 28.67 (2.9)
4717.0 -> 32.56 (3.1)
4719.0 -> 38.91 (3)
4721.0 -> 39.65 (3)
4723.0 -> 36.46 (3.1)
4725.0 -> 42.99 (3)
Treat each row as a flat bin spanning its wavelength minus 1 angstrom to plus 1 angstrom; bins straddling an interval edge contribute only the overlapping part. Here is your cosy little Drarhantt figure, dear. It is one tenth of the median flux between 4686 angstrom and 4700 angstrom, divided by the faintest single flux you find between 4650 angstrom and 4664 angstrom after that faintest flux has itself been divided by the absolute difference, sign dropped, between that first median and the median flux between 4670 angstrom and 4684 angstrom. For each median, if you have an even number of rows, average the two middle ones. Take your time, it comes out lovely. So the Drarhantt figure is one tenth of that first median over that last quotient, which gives 0.37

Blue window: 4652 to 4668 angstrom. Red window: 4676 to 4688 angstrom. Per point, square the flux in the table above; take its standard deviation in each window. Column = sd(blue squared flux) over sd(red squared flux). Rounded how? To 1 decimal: 1.2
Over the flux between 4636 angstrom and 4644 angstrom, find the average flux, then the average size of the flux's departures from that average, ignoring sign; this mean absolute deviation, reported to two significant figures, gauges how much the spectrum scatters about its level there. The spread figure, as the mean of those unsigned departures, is 2.2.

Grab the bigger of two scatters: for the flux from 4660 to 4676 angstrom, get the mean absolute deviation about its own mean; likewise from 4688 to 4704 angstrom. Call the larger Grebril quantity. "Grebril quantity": 3.27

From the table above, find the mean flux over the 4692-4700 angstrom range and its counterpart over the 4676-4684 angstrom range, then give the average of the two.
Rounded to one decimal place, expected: 37.1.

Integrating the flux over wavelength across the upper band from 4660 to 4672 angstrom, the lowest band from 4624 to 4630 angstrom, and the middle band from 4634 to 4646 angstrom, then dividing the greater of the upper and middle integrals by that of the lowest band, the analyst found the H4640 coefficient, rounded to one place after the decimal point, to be 1.8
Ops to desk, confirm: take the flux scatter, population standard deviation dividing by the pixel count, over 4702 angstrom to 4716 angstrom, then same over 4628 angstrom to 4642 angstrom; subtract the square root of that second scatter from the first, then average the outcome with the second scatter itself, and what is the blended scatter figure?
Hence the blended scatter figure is 3.1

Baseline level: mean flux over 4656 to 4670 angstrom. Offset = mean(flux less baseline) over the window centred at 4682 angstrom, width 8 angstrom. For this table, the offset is -2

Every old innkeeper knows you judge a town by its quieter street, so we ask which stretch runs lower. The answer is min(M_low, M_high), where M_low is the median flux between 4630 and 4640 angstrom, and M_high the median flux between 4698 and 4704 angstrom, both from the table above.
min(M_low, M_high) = 31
